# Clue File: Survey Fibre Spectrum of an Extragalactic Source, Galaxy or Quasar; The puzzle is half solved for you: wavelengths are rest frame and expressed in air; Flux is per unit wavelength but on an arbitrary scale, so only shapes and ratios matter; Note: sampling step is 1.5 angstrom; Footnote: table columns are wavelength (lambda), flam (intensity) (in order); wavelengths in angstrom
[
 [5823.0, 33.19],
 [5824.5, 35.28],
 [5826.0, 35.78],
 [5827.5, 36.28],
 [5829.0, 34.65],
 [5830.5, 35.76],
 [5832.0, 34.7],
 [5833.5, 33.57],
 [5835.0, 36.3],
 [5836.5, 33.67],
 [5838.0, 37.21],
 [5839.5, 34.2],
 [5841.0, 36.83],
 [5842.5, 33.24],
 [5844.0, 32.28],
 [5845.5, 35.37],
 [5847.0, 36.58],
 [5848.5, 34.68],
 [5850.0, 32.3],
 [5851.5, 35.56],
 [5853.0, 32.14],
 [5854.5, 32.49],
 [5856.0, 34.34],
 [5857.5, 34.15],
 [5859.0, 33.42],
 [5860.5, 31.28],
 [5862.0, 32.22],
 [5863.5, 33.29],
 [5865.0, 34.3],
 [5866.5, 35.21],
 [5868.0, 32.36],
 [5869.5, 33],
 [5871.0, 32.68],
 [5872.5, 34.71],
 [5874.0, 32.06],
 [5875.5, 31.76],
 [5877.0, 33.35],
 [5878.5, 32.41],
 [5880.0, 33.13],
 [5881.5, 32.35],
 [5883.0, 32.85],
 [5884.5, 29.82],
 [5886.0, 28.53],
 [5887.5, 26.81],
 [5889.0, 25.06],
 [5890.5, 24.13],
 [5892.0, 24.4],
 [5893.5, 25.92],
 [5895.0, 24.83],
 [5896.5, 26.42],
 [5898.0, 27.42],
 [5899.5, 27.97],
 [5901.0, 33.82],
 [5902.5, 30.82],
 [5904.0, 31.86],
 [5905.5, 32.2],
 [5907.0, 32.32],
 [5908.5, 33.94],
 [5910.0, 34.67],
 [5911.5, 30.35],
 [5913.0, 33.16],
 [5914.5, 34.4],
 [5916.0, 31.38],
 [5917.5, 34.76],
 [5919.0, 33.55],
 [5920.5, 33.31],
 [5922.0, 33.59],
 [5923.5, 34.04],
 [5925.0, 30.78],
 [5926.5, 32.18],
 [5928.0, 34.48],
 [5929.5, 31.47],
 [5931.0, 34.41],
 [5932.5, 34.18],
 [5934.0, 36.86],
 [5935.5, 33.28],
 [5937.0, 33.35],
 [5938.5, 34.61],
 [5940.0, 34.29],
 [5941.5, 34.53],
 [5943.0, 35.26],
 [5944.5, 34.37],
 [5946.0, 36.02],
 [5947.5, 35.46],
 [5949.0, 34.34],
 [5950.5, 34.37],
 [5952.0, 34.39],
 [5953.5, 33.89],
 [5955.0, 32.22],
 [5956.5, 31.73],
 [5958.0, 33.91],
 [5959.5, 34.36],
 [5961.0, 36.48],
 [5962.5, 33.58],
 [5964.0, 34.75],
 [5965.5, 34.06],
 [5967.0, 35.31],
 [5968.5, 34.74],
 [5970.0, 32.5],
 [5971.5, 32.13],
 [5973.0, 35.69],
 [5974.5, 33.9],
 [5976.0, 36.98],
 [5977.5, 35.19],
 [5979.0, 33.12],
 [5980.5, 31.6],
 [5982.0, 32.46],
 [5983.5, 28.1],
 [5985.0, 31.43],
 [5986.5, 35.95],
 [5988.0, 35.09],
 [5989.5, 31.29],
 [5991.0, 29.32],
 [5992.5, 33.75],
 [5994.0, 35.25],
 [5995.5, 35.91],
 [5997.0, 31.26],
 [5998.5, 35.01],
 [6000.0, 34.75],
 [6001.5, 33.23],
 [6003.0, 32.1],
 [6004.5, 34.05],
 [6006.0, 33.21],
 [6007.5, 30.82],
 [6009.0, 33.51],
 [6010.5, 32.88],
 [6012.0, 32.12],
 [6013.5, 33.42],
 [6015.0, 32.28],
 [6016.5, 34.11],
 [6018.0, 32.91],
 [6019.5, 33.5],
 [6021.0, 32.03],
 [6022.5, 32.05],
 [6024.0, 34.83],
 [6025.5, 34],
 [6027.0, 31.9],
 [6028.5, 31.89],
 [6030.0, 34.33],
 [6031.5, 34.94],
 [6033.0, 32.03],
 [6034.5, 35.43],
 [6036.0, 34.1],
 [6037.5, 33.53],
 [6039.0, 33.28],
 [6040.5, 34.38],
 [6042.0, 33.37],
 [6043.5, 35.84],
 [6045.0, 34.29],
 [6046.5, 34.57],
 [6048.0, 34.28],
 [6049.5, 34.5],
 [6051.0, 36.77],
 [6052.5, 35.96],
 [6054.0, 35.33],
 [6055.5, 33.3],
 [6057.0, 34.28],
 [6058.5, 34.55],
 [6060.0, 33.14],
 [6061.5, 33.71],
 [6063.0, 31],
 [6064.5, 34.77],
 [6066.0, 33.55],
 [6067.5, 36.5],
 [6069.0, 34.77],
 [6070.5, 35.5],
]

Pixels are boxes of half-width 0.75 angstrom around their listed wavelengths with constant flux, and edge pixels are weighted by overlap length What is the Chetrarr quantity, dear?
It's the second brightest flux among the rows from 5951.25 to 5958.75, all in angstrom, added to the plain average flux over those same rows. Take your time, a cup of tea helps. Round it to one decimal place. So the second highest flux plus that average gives 67.1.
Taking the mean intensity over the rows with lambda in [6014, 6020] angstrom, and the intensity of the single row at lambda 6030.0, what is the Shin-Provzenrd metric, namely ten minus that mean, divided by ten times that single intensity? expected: -0.0676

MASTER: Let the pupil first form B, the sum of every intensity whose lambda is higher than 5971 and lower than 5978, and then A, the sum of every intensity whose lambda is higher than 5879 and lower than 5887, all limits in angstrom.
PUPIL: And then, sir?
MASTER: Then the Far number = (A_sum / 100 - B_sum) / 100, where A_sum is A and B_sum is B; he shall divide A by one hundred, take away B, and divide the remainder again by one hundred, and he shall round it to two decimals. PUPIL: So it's -1.72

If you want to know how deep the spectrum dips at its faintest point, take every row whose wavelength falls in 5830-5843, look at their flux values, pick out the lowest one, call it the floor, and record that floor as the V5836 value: 33.24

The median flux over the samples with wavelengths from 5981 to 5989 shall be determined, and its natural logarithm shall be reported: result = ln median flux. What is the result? 3.48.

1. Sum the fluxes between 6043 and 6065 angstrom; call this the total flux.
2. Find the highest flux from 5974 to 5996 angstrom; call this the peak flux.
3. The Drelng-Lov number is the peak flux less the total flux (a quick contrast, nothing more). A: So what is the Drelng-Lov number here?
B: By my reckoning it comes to -479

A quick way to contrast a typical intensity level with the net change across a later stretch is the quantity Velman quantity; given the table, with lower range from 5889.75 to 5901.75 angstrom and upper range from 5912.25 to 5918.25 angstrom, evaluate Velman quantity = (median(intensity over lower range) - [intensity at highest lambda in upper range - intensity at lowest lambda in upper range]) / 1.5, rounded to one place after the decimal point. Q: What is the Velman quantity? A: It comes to 16.4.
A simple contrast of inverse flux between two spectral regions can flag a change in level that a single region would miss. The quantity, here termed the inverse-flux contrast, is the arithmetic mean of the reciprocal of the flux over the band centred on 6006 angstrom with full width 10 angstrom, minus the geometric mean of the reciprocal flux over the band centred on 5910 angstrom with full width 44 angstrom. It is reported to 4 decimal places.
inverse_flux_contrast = -0.0020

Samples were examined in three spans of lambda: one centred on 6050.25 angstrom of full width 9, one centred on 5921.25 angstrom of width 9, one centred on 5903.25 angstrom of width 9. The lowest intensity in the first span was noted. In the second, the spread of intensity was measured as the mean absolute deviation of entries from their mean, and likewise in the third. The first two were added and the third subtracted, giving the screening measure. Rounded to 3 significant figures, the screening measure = 33.7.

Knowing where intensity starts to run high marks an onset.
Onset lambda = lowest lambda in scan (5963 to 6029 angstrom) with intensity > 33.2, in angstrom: 5964.0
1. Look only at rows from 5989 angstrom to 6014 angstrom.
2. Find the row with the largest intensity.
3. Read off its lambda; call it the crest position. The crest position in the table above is 5995.5 angstrom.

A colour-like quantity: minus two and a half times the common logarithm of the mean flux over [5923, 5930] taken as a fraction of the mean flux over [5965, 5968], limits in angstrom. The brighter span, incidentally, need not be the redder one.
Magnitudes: 0.07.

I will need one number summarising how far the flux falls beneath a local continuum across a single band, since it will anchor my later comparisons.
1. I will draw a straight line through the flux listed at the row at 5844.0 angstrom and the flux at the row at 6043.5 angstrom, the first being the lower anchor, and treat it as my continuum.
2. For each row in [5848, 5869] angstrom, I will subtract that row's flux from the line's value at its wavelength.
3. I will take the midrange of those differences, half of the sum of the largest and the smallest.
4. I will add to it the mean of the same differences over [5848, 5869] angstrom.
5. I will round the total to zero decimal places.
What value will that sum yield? -2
